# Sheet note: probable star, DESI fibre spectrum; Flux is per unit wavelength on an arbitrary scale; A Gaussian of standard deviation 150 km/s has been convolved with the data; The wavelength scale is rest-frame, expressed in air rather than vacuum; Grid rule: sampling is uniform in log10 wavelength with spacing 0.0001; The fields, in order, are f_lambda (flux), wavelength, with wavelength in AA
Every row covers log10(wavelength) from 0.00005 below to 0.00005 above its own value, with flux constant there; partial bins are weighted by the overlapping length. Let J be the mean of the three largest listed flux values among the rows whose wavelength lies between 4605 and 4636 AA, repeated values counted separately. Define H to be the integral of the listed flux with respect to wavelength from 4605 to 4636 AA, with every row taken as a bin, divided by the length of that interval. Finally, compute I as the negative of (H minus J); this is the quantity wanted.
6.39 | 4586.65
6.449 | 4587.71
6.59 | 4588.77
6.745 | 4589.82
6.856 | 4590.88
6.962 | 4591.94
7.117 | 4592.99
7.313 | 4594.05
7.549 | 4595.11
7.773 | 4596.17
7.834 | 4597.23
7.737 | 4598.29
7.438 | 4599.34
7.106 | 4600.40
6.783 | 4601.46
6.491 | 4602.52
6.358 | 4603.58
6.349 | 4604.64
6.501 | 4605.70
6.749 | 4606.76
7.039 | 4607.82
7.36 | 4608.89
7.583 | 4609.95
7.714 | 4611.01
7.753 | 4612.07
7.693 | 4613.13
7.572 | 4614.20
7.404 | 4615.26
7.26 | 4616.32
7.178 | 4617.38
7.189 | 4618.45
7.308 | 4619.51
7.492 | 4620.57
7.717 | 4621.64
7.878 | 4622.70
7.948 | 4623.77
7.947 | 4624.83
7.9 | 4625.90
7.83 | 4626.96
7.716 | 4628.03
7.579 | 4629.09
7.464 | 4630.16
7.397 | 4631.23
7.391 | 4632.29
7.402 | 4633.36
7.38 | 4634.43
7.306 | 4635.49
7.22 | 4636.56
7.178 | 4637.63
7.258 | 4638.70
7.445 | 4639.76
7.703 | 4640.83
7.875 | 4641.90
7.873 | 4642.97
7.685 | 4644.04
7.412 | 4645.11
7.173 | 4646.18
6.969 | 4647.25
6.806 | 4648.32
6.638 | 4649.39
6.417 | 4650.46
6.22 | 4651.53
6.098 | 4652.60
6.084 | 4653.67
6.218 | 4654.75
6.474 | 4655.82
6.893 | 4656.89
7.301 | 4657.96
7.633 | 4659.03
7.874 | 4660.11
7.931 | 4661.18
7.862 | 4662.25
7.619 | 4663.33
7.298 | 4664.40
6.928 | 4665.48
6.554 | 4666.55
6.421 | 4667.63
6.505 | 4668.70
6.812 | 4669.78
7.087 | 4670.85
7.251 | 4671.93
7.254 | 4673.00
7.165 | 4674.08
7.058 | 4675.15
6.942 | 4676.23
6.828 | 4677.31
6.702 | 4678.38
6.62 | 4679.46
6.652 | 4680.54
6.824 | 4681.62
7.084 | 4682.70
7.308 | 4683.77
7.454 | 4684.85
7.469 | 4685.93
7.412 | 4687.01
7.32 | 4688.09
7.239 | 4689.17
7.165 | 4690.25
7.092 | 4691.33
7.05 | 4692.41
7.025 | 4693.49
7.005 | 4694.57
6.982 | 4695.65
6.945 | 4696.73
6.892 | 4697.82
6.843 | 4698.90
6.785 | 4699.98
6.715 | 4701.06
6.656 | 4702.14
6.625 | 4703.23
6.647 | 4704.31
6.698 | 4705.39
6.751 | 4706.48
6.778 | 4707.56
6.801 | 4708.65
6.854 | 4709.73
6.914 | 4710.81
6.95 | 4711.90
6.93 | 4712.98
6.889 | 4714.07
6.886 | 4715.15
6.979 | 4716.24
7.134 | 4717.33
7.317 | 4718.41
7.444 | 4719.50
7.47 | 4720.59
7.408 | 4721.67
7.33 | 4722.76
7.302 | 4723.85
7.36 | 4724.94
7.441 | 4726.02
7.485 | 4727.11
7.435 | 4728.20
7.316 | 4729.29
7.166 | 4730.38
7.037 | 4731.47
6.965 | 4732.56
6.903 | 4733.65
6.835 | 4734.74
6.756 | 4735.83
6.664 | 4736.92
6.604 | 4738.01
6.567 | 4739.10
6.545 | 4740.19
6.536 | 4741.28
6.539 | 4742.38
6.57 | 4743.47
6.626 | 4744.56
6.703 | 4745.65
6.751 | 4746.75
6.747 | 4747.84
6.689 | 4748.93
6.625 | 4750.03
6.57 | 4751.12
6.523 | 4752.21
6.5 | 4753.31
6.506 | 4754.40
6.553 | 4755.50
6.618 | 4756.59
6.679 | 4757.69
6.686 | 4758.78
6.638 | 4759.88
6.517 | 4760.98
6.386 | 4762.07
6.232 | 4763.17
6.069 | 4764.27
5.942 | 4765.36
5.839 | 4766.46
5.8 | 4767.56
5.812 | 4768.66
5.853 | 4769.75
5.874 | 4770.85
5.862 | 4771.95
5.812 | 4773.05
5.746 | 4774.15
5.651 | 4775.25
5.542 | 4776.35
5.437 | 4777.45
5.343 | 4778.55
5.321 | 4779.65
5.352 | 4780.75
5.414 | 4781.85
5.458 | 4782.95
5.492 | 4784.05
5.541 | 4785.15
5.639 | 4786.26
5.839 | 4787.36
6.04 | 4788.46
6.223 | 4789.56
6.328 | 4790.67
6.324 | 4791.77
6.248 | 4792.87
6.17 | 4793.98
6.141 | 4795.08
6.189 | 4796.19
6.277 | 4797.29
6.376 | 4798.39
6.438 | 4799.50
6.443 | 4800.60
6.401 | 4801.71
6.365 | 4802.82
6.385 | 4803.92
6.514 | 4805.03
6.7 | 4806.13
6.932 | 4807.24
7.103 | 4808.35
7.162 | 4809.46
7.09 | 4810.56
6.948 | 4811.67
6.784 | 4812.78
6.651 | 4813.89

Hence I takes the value 0.47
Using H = 7.5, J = 7.9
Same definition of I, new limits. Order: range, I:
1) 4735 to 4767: 0.22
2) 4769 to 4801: 0.54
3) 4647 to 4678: 0.95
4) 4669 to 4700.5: 0.41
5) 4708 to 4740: 0.40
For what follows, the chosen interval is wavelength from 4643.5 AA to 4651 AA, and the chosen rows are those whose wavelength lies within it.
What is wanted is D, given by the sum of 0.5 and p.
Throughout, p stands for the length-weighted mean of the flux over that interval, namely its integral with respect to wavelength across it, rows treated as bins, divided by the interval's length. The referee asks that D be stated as 7.51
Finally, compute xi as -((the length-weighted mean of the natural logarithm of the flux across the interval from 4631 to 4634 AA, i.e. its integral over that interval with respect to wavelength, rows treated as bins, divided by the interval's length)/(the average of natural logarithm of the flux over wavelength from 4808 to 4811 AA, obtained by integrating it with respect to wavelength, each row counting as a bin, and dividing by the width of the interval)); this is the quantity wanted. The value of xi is -1.02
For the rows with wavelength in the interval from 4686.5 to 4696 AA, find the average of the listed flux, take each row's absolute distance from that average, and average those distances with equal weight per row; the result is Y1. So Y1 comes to 0.13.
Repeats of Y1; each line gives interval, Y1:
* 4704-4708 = 0.05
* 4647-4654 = 0.29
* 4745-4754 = 0.08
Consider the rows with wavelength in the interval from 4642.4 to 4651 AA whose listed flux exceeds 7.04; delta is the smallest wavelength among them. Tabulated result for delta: 4642.97 AA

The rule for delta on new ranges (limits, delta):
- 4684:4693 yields 4684.85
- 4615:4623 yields 4615.26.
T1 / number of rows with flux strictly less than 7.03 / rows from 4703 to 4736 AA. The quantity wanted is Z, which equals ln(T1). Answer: 2.8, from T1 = 17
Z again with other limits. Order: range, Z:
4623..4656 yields 2.2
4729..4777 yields 3.7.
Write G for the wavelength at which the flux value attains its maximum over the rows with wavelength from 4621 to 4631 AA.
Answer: 4623.77 AA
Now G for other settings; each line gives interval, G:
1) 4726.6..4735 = 4727.11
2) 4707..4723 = 4720.59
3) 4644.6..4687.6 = 4661.18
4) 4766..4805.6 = 4805.03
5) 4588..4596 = 4595.11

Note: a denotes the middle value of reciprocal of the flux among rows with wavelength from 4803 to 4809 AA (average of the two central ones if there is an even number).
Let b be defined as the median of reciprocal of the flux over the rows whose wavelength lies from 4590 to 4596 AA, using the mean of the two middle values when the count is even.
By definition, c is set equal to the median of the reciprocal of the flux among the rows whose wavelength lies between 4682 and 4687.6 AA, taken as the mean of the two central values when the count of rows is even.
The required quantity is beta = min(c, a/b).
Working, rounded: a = 0.149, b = 0.141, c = 0.1349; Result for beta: 0.135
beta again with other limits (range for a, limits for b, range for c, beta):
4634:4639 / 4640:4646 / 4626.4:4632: 0.132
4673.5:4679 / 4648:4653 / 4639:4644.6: 0.130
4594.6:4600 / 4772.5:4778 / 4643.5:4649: 0.139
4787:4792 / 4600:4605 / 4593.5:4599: 0.129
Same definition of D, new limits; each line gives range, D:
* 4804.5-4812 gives 7.42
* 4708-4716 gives 7.39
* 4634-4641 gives 7.84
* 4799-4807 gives 6.98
